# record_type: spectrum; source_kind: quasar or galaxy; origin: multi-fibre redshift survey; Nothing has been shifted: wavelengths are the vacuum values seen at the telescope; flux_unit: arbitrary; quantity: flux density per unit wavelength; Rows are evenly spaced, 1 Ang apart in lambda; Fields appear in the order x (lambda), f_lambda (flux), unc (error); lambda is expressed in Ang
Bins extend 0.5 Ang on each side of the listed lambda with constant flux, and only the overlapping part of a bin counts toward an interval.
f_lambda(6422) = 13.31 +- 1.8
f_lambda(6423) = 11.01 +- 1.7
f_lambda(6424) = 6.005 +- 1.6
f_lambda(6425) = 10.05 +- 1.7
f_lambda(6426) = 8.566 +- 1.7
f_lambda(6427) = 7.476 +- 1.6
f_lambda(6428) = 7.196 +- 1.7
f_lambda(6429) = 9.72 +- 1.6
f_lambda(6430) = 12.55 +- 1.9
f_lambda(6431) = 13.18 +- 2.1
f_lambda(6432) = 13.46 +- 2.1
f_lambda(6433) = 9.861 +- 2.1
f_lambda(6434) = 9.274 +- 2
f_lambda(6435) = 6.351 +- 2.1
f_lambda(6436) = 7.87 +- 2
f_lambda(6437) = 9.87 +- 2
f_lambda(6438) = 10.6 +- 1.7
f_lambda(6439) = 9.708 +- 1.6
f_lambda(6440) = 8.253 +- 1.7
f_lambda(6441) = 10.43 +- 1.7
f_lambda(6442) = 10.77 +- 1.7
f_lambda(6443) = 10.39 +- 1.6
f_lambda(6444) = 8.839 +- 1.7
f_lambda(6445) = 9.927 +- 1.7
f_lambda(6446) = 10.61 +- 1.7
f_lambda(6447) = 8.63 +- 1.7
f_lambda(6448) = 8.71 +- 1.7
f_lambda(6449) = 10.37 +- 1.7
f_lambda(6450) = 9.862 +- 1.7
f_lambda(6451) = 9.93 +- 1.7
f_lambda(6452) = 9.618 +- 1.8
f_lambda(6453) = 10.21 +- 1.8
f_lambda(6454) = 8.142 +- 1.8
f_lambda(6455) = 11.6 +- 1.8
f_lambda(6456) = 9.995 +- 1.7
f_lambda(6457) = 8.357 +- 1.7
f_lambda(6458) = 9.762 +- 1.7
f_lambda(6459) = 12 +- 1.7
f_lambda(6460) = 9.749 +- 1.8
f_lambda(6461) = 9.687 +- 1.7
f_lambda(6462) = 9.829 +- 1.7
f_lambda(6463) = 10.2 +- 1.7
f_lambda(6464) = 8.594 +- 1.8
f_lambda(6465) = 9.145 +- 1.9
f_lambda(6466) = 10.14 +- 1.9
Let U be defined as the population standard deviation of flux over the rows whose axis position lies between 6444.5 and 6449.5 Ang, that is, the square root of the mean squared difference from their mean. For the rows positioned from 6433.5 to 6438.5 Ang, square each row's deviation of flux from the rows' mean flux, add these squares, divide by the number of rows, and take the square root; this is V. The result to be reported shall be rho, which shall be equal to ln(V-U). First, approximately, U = 0.83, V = 1.51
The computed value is -0.38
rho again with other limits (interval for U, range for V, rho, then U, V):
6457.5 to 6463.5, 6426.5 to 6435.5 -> 0.52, 0.82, 2.51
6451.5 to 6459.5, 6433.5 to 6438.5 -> -1.42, 1.27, 1.51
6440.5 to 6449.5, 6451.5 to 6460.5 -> -0.98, 0.83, 1.20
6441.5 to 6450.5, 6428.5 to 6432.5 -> -0.38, 0.80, 1.48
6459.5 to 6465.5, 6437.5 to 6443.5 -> -1.09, 0.52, 0.86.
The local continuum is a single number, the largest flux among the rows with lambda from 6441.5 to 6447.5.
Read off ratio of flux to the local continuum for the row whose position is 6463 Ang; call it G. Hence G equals 0.9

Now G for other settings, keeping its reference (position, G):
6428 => 0.7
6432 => 1.2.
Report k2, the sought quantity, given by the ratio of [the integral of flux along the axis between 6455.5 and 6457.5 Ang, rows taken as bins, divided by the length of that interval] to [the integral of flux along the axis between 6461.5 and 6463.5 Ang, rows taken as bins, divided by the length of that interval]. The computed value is 0.92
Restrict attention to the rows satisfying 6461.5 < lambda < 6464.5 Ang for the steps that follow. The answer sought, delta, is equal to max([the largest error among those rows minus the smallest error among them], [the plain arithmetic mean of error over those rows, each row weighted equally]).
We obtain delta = 1.73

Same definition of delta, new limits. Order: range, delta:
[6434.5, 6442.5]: 1.81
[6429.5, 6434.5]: 2.04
